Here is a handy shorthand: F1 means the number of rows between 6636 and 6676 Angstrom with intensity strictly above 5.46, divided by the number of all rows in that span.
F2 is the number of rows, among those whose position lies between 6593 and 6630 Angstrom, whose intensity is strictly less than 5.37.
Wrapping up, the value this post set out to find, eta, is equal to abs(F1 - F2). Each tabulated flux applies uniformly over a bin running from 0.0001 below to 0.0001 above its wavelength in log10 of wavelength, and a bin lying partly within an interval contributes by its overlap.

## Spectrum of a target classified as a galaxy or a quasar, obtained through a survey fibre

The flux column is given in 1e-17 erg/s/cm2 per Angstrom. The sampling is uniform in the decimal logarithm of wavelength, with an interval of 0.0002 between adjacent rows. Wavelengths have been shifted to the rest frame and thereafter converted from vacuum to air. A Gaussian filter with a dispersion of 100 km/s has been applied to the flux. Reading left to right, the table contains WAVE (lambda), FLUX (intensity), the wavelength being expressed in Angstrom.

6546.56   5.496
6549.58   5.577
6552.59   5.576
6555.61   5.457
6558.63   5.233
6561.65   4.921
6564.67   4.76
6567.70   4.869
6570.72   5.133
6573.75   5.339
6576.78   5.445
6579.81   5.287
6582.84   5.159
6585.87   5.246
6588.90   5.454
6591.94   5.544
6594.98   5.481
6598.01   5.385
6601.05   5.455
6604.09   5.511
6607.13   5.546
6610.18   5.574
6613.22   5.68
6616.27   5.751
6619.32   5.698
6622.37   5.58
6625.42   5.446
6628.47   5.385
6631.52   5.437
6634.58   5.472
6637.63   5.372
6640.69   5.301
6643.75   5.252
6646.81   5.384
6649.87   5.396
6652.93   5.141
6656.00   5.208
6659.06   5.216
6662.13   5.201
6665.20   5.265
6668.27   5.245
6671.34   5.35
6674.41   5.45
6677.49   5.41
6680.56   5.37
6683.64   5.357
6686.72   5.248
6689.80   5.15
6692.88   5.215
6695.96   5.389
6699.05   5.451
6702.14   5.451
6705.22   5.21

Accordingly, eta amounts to 0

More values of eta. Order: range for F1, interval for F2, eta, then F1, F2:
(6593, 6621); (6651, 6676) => 6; 0.78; 7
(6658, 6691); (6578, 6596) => 3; 0.00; 3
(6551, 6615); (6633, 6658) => 4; 0.33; 4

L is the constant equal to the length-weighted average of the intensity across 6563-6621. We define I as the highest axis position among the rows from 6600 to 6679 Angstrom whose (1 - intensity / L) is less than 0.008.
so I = 6677.49 Angstrom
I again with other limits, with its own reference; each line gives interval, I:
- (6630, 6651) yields 6649.87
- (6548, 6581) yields 6576.78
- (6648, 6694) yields 6683.64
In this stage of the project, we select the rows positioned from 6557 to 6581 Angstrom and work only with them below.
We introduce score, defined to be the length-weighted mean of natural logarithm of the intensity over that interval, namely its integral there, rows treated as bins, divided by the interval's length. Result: 1.63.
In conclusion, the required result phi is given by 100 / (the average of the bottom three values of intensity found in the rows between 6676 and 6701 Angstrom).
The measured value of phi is 19.2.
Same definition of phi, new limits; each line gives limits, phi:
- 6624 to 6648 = 18.8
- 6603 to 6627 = 18.2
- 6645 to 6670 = 19.3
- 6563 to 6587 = 20.3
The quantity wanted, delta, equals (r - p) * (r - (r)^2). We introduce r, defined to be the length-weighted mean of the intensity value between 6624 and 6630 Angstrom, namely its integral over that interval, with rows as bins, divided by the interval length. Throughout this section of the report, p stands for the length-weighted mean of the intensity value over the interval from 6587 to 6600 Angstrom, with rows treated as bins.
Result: 1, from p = 5.46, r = 5.42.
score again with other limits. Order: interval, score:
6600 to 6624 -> 1.72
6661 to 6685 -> 1.67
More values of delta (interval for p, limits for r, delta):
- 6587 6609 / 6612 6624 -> -5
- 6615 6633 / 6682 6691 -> 7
